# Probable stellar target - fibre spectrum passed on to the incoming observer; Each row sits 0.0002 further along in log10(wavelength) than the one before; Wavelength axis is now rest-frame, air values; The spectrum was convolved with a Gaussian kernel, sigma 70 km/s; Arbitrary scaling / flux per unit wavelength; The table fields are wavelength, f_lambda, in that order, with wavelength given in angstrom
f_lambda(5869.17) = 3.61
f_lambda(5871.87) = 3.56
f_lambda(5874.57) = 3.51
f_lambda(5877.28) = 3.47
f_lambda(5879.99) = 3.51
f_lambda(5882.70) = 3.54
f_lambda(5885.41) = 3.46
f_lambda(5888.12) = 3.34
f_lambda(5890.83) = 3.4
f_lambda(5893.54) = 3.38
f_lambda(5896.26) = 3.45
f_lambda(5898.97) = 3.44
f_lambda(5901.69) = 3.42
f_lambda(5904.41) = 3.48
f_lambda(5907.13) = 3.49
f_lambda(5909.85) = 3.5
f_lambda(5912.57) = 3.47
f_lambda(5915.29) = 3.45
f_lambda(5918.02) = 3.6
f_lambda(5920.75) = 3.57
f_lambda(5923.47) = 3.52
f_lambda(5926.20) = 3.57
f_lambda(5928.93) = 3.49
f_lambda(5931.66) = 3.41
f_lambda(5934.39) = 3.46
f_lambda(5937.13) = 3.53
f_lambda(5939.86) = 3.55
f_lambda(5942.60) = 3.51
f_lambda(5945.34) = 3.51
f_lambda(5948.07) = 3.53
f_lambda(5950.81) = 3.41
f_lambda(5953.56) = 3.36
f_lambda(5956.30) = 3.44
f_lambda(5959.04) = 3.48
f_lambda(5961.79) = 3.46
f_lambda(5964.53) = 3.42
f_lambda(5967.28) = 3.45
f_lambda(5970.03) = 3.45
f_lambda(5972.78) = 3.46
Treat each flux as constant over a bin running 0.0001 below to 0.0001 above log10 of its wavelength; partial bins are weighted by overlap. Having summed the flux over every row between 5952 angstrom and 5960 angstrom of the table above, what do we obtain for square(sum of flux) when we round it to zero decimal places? 106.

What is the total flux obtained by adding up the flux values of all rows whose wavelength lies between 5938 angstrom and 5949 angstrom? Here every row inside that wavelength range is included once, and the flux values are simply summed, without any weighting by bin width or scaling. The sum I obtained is 14.1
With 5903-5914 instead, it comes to 13.9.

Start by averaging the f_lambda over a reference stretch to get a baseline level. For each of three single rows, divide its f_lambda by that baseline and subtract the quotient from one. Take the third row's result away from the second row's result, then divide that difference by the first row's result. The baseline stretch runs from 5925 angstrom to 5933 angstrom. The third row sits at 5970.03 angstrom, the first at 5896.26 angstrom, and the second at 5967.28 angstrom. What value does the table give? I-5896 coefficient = 0.0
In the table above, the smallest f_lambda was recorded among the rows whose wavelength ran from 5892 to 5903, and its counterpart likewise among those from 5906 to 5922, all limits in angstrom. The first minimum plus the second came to 6.83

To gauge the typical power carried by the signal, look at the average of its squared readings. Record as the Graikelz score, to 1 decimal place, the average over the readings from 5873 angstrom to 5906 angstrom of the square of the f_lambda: 11.9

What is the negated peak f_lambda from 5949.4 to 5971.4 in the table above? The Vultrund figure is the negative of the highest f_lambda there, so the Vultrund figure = -3.48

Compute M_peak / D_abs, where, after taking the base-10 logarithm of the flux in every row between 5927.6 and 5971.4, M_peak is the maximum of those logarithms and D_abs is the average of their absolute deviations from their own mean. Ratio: 105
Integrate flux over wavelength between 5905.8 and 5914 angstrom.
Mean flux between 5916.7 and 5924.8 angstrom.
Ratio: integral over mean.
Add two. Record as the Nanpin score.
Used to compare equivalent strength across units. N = 10.0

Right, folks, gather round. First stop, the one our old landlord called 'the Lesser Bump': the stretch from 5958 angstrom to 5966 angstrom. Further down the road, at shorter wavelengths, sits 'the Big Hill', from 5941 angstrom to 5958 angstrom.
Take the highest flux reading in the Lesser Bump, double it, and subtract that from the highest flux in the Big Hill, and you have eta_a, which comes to -3.43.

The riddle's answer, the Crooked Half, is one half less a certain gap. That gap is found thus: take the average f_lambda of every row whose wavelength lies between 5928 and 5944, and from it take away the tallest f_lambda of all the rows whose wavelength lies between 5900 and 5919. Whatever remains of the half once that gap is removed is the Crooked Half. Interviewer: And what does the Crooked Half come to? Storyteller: 0.61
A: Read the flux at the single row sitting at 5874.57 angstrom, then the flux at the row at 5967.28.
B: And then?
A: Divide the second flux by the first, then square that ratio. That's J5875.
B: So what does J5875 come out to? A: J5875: 0.97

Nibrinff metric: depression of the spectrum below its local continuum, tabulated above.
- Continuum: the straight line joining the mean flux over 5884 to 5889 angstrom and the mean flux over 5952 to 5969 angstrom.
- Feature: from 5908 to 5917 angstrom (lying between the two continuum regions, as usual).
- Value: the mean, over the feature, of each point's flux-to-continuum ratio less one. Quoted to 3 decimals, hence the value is 0.018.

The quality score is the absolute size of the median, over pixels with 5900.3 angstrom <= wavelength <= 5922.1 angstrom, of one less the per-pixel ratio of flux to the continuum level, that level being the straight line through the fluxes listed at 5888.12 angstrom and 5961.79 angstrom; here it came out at 0.035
